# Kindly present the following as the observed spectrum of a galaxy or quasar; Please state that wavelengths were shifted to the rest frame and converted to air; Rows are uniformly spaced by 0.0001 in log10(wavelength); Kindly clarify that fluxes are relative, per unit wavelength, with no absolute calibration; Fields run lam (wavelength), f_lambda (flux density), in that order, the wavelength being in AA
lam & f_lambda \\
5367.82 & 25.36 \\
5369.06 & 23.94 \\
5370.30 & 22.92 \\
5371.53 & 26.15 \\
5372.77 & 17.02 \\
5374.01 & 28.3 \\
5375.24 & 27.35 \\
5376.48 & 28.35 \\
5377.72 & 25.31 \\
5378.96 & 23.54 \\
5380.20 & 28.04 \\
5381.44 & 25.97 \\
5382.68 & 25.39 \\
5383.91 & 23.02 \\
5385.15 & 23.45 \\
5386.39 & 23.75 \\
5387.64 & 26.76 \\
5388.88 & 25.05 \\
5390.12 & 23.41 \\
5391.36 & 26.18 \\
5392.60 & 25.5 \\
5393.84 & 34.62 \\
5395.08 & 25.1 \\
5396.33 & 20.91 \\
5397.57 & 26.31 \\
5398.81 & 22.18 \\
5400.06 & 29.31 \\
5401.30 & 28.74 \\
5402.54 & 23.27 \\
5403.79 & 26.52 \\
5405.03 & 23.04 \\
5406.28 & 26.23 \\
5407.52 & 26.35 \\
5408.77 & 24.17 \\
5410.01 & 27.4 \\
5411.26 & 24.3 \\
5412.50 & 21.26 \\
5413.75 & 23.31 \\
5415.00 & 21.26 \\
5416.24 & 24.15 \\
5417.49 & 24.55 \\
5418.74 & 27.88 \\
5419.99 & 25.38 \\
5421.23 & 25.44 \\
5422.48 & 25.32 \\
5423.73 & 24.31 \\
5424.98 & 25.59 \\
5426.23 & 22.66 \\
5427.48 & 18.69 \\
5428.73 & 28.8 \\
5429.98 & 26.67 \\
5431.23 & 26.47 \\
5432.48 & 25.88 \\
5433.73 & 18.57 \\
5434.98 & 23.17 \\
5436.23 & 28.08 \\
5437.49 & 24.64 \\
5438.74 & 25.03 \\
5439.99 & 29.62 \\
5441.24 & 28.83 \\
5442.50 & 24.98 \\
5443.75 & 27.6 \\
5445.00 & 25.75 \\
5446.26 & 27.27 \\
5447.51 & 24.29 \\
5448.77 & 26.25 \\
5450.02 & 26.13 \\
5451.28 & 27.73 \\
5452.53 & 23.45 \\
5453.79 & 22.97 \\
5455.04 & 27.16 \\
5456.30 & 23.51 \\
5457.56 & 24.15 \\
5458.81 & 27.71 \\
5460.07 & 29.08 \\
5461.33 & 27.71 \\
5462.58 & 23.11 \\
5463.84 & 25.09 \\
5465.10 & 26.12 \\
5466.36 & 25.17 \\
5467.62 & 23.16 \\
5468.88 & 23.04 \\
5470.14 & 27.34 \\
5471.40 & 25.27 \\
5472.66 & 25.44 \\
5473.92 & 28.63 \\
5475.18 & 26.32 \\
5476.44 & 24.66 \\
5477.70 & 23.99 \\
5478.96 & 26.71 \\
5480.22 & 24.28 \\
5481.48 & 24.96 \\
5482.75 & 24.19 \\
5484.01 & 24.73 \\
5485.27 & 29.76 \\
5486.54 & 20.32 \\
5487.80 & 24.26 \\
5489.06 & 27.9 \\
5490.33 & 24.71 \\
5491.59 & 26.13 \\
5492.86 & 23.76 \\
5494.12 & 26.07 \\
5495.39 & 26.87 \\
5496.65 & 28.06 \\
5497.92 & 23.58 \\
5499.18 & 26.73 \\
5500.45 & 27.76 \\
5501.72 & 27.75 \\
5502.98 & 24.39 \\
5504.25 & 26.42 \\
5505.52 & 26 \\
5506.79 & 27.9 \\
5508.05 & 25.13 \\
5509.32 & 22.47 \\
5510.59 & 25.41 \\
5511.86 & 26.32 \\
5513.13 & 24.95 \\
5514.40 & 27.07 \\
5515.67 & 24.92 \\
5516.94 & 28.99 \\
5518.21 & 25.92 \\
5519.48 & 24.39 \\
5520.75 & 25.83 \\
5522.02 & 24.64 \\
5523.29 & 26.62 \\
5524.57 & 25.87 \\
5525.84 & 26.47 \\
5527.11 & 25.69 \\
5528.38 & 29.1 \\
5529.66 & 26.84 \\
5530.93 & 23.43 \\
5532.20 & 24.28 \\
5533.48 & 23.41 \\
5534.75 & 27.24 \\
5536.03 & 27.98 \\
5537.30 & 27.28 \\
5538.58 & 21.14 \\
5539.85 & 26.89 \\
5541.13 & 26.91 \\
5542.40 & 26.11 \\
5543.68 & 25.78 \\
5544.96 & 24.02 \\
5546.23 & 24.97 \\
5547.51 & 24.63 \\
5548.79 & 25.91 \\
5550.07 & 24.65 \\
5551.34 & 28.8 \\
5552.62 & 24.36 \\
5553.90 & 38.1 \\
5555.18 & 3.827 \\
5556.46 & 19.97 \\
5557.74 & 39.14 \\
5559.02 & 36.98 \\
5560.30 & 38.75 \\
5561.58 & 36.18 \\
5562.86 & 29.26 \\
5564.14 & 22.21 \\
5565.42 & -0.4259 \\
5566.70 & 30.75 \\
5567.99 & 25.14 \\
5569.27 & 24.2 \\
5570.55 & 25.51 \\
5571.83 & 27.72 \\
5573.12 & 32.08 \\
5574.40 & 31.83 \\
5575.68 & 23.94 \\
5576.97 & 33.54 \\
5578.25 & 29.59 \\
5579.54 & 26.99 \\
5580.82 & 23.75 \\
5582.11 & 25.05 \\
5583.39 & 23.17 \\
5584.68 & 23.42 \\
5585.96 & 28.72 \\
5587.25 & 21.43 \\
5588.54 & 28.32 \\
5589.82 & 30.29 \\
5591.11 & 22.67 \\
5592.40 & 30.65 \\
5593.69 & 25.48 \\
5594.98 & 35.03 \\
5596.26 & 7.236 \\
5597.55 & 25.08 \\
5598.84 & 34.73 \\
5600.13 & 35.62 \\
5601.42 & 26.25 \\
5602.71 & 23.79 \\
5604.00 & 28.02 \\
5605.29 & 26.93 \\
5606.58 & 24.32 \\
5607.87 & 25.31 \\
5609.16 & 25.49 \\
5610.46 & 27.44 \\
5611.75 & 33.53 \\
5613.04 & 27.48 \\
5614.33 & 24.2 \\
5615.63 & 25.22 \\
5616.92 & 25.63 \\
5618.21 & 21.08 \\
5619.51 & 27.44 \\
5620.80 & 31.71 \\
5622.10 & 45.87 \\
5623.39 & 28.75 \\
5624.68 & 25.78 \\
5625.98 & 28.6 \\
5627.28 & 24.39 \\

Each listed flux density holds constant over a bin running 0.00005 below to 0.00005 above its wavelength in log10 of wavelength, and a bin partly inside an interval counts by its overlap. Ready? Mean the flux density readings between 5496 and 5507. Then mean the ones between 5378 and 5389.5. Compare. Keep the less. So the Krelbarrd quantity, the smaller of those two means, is 25.00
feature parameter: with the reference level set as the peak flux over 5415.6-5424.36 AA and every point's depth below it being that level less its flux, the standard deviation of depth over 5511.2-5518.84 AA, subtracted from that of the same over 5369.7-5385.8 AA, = 1.6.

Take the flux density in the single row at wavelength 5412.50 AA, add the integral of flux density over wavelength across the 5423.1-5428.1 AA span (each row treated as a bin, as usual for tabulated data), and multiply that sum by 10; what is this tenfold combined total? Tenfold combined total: 1353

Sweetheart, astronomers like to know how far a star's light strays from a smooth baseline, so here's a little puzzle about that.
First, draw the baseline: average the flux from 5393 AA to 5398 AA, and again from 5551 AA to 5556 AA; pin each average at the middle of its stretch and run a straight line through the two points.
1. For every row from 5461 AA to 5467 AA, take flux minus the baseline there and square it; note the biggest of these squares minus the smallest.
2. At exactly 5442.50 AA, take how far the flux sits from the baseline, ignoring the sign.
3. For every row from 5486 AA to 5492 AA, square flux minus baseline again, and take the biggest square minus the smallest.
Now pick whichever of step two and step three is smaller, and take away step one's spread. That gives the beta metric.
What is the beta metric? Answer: -5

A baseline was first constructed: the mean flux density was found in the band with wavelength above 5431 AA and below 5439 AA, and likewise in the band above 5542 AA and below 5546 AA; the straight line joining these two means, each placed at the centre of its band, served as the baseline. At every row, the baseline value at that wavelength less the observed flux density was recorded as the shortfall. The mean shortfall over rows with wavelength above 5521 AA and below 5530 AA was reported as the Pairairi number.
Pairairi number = -1.3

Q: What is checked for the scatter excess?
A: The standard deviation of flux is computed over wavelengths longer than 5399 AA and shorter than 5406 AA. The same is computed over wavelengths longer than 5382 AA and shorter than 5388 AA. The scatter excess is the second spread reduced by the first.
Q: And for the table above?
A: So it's -1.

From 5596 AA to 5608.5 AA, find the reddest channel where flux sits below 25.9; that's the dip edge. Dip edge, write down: 5607.87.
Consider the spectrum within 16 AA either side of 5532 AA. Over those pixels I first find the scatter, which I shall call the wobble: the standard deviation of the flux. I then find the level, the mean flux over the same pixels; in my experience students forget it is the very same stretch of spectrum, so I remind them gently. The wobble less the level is -24.0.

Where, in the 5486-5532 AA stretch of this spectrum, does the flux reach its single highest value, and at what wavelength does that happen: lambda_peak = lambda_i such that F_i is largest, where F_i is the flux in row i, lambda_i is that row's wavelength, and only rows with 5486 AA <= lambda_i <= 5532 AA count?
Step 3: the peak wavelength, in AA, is 5528.38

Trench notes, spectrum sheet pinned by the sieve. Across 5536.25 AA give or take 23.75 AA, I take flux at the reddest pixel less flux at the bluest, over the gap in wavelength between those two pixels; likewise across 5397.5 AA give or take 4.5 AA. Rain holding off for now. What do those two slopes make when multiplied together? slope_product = -0.207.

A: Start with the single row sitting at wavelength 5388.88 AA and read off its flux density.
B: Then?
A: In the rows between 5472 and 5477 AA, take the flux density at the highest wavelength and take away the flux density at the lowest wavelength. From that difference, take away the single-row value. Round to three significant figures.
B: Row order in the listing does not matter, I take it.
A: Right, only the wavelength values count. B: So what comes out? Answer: -25.8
